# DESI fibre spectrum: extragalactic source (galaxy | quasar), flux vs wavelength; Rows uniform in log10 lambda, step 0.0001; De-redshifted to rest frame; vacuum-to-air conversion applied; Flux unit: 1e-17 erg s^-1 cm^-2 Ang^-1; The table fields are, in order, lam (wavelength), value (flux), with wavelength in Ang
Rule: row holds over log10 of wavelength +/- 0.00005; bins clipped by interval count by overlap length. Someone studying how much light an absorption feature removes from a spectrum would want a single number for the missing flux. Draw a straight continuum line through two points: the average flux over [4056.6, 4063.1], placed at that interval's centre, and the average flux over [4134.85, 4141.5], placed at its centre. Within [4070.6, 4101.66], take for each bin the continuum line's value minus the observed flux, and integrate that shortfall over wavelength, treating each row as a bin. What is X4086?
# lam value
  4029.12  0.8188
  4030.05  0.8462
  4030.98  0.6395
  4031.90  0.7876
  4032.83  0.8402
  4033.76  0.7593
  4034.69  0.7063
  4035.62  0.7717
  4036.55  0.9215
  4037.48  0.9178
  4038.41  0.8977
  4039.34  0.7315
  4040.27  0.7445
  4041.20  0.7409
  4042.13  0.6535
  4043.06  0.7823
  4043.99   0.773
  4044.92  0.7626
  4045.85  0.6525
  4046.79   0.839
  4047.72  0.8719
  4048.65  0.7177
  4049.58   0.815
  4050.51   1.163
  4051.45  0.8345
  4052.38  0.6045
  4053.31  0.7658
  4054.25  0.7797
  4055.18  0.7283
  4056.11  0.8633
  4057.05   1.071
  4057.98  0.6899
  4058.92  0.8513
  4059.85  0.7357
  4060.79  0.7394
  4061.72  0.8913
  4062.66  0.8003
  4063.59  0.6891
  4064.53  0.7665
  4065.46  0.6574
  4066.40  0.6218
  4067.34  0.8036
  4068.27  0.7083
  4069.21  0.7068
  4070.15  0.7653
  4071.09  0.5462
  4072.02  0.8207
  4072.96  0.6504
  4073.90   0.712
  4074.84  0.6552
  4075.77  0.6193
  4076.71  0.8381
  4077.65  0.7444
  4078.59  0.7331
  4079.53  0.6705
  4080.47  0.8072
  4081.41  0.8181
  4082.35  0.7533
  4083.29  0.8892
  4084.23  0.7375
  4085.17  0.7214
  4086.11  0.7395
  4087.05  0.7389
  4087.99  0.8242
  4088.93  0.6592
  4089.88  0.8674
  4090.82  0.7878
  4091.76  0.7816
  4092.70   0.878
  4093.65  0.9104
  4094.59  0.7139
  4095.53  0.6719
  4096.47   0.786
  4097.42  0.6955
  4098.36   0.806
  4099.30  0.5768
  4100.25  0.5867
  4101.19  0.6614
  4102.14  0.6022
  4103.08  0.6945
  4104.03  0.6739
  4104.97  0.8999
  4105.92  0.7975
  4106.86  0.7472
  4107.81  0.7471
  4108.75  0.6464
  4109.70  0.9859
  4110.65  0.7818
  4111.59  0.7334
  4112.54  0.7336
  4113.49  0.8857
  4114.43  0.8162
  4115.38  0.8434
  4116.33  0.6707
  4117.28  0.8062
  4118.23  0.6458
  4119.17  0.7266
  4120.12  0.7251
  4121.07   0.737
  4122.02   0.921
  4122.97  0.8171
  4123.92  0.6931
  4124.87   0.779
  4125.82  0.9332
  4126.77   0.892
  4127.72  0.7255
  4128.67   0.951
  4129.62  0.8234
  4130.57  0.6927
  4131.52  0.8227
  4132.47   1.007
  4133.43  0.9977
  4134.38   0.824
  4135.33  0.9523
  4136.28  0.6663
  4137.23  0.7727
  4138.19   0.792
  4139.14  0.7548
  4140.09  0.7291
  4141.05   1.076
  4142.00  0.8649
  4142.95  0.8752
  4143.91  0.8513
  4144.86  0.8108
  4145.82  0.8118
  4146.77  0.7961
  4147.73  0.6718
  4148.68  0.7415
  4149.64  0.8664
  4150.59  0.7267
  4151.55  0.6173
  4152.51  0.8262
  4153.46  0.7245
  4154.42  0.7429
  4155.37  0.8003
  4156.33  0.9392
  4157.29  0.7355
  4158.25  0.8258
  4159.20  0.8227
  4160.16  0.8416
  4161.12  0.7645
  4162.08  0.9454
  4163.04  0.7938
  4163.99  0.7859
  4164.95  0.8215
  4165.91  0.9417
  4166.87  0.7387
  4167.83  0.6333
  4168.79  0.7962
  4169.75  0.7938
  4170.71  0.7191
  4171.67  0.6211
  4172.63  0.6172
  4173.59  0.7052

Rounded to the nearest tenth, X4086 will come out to 2.6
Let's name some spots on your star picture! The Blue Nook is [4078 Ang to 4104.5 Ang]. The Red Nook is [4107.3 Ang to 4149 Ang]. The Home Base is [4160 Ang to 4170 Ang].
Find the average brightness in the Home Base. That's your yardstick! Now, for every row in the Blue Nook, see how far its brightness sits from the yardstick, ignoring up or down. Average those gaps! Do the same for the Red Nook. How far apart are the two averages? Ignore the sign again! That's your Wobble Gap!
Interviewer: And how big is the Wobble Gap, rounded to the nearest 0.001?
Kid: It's 0.006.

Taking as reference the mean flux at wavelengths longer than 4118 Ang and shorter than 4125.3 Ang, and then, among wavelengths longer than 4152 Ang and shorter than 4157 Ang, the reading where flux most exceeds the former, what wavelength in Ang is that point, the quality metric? 4156.33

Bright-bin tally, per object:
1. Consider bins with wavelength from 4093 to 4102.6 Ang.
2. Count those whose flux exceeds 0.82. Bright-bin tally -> 1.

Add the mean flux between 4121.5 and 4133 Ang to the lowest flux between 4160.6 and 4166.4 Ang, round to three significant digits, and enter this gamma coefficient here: 1.60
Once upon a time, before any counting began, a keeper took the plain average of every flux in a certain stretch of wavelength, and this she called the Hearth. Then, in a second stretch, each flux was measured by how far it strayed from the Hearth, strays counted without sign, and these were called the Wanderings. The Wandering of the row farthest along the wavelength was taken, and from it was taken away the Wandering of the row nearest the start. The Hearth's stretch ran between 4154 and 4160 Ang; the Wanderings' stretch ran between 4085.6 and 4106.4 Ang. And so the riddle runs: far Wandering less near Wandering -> -0.06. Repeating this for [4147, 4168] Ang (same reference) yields 0.04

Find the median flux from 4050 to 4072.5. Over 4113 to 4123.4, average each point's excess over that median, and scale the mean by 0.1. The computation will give 0.002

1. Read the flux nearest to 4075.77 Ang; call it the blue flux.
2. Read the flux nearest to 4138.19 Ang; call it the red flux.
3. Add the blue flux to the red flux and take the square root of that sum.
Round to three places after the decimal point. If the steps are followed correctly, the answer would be 1.188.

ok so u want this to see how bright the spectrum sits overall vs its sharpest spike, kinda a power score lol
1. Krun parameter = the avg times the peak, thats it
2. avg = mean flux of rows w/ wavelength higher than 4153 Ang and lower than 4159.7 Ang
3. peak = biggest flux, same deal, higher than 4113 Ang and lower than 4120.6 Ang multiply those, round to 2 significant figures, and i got 0.71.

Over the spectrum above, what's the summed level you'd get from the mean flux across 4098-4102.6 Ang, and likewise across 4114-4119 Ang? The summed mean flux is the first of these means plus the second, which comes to 1.40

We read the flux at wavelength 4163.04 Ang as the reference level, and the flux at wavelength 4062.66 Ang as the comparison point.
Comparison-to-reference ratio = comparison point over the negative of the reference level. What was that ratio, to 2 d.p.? -1.01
